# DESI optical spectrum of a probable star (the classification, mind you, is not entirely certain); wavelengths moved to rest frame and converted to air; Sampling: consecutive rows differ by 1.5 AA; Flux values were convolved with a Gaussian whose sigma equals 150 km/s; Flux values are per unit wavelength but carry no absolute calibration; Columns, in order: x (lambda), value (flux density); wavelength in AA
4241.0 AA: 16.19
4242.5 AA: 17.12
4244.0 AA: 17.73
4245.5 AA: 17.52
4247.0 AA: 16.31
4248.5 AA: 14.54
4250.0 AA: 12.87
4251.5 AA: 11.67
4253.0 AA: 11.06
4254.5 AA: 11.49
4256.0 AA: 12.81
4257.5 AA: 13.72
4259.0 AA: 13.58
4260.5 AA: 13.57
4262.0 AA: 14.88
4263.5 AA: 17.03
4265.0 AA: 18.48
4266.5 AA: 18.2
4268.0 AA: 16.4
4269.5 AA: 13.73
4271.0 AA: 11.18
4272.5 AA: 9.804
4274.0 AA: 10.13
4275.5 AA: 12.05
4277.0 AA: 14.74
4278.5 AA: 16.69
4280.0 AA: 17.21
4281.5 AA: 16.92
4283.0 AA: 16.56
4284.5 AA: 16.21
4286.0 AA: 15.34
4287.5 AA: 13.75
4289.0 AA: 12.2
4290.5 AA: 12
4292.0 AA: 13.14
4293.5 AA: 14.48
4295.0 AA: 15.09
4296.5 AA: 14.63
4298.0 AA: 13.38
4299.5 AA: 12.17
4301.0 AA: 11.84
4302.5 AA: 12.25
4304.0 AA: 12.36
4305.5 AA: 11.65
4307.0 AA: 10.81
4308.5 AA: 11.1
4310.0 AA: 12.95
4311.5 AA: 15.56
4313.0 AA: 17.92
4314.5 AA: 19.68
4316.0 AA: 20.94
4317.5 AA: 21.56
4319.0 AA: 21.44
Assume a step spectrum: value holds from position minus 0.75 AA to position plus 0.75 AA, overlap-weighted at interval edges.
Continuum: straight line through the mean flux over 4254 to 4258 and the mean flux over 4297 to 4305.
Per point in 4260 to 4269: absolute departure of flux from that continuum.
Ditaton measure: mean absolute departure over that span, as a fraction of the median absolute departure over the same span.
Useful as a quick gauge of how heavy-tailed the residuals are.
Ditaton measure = 0.93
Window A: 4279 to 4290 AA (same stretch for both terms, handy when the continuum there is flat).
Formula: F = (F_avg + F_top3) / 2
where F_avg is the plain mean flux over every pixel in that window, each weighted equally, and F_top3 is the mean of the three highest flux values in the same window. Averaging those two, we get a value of 16.2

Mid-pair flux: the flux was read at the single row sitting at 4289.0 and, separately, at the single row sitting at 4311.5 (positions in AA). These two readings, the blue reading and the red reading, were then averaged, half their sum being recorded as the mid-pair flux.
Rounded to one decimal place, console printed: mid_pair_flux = 13.9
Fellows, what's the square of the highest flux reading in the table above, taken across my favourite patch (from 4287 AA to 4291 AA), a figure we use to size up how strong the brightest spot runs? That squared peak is 189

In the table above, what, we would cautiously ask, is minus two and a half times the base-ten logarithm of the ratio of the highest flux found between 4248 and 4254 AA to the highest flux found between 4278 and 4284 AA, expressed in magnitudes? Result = 0.18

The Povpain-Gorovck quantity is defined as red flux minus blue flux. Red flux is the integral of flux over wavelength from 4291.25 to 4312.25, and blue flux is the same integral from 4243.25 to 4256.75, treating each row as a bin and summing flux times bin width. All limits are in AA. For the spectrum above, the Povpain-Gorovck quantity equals 83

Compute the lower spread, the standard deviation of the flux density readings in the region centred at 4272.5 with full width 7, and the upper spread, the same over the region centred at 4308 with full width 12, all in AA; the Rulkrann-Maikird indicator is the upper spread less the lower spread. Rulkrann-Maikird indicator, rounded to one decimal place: 0.9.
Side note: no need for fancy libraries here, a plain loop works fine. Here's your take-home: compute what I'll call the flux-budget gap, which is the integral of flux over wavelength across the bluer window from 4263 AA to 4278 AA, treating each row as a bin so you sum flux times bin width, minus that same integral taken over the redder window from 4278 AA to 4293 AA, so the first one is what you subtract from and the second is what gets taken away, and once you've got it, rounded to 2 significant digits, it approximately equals -12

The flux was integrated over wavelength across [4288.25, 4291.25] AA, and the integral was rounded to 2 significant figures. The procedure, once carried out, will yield 36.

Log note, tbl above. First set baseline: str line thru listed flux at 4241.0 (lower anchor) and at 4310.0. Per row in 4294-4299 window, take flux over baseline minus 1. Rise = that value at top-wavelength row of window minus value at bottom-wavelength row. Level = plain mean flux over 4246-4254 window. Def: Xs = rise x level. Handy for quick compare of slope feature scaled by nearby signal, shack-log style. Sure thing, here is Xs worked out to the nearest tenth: -1.5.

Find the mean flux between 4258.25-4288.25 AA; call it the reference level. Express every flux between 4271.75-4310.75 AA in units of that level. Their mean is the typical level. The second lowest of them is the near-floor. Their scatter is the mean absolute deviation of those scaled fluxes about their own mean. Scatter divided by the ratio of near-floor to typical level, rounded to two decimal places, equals 0.16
